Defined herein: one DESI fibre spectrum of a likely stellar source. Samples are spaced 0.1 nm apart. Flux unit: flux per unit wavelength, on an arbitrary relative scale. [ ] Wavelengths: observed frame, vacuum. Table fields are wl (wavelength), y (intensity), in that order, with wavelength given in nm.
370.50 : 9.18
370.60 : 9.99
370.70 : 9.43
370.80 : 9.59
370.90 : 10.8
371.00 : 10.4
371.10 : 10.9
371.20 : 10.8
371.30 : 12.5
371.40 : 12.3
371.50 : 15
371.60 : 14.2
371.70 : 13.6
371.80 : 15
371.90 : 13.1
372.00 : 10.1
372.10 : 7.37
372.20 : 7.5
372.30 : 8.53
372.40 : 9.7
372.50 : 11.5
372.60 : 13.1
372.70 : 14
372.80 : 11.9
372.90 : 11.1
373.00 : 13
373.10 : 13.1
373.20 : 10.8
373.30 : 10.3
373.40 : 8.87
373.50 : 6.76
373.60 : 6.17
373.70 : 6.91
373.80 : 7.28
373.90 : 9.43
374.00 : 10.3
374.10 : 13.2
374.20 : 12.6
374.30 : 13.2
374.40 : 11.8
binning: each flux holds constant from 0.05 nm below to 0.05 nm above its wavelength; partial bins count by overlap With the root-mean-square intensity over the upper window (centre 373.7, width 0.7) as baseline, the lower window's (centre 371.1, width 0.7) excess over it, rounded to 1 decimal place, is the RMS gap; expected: 3.0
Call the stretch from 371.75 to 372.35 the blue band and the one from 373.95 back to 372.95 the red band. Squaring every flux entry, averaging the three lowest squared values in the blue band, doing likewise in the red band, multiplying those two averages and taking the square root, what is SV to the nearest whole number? 52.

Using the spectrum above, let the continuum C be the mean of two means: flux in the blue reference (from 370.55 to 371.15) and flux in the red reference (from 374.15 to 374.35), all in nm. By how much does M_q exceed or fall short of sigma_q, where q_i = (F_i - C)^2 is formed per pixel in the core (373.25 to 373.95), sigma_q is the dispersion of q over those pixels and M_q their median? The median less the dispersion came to 8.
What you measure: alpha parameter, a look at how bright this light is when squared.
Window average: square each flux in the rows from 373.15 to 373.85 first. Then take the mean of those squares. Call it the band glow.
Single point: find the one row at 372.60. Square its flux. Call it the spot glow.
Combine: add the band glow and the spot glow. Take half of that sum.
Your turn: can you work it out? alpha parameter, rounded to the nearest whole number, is 121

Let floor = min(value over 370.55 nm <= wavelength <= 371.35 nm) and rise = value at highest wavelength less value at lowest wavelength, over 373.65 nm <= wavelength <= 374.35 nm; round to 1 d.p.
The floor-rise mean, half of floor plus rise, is 7.9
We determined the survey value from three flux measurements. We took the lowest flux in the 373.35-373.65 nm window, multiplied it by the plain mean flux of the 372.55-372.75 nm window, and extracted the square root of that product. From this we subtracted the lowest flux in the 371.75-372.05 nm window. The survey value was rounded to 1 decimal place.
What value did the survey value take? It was -1.0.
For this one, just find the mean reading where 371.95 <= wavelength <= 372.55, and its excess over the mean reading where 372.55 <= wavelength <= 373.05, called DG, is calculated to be -4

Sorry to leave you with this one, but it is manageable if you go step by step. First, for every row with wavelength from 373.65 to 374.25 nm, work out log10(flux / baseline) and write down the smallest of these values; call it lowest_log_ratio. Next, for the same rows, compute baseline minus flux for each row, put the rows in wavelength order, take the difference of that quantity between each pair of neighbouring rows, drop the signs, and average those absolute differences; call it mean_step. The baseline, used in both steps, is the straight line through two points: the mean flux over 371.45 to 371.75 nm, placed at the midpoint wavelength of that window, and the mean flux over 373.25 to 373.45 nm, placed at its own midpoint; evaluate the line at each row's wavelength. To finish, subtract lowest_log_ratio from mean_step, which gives 1.64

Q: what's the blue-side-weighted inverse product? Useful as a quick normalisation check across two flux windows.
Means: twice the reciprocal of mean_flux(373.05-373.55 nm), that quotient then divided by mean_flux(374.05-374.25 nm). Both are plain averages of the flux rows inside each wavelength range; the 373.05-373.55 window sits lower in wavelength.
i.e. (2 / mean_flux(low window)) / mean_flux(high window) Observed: 0.016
